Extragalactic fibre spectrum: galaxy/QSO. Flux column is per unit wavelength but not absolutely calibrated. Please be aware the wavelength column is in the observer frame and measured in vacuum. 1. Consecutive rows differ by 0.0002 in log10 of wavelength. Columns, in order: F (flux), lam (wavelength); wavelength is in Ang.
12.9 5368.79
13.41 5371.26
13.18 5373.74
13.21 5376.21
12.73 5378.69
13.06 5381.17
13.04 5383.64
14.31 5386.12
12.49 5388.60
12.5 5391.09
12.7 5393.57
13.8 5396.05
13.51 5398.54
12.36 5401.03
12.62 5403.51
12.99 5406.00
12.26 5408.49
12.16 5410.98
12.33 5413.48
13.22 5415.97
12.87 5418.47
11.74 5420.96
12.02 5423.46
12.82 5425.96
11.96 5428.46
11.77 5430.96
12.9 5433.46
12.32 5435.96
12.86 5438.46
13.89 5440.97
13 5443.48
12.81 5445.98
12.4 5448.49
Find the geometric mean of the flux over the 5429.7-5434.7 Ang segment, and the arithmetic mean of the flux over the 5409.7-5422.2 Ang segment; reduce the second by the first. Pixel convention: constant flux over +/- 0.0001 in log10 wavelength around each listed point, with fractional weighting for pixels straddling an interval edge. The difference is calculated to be 0.14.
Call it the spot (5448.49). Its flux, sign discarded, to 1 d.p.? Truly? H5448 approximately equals 12.4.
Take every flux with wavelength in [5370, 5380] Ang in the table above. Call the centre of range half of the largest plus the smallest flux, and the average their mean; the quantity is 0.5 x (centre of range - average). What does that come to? -0.03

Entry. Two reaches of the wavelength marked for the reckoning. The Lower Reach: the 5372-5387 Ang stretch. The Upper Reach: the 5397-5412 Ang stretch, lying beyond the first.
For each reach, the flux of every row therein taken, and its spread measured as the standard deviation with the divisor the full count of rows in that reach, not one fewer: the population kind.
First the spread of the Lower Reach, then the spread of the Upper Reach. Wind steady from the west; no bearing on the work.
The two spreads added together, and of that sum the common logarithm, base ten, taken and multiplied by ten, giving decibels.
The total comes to -0.14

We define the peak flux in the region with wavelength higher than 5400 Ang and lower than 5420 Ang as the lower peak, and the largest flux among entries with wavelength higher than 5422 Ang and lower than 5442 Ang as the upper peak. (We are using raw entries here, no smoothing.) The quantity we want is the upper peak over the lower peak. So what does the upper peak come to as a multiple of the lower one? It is 1.05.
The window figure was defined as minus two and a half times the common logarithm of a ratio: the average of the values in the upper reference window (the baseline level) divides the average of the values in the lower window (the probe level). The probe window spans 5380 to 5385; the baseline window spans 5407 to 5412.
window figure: -0.07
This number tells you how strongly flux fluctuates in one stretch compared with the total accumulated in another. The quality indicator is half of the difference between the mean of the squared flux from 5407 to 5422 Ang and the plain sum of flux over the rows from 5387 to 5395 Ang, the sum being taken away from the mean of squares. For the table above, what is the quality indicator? 59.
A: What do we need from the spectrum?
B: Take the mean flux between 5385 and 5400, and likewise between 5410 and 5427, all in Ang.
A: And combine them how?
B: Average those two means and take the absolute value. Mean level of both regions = 12.8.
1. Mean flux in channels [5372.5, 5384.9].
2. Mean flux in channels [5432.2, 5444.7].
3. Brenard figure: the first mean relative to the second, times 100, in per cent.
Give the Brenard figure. 100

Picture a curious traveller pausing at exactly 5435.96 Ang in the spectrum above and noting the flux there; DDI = 12.32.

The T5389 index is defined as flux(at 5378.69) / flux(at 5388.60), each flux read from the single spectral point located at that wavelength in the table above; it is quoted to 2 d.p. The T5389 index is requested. 1.02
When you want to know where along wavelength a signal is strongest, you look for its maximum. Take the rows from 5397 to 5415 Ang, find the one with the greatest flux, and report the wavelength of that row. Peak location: 5398.54 Ang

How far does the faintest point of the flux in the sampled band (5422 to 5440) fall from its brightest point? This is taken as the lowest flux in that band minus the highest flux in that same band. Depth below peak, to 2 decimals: -1.13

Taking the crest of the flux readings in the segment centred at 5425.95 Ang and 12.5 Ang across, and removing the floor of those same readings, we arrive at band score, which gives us 1.08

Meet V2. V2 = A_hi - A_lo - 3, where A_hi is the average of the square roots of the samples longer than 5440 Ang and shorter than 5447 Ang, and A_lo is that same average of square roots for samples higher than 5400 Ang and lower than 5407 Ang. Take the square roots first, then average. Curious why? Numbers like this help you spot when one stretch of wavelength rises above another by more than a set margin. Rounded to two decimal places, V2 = -2.92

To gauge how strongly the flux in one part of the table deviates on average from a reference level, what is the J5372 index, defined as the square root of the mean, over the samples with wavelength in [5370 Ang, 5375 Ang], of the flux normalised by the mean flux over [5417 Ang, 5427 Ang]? 1.04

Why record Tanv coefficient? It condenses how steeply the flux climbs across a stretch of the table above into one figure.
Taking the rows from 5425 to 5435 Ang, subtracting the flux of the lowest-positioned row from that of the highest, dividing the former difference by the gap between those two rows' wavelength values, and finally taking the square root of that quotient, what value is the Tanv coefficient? 0.103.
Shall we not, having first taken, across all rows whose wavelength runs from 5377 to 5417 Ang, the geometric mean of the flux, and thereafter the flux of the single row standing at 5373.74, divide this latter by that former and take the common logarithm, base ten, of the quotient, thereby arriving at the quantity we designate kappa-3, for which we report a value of 0.010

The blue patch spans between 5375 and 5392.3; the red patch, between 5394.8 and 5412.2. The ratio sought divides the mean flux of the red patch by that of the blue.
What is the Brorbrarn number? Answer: 0.98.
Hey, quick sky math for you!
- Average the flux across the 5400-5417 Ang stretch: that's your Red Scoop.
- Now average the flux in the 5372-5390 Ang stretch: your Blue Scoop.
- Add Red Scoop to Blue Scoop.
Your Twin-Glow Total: 25.7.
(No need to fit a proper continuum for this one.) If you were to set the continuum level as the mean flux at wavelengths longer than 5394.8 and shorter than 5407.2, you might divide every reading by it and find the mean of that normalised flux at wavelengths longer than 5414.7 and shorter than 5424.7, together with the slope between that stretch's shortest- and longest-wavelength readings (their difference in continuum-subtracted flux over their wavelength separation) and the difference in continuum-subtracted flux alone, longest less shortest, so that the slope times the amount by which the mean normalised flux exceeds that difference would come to -0.35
